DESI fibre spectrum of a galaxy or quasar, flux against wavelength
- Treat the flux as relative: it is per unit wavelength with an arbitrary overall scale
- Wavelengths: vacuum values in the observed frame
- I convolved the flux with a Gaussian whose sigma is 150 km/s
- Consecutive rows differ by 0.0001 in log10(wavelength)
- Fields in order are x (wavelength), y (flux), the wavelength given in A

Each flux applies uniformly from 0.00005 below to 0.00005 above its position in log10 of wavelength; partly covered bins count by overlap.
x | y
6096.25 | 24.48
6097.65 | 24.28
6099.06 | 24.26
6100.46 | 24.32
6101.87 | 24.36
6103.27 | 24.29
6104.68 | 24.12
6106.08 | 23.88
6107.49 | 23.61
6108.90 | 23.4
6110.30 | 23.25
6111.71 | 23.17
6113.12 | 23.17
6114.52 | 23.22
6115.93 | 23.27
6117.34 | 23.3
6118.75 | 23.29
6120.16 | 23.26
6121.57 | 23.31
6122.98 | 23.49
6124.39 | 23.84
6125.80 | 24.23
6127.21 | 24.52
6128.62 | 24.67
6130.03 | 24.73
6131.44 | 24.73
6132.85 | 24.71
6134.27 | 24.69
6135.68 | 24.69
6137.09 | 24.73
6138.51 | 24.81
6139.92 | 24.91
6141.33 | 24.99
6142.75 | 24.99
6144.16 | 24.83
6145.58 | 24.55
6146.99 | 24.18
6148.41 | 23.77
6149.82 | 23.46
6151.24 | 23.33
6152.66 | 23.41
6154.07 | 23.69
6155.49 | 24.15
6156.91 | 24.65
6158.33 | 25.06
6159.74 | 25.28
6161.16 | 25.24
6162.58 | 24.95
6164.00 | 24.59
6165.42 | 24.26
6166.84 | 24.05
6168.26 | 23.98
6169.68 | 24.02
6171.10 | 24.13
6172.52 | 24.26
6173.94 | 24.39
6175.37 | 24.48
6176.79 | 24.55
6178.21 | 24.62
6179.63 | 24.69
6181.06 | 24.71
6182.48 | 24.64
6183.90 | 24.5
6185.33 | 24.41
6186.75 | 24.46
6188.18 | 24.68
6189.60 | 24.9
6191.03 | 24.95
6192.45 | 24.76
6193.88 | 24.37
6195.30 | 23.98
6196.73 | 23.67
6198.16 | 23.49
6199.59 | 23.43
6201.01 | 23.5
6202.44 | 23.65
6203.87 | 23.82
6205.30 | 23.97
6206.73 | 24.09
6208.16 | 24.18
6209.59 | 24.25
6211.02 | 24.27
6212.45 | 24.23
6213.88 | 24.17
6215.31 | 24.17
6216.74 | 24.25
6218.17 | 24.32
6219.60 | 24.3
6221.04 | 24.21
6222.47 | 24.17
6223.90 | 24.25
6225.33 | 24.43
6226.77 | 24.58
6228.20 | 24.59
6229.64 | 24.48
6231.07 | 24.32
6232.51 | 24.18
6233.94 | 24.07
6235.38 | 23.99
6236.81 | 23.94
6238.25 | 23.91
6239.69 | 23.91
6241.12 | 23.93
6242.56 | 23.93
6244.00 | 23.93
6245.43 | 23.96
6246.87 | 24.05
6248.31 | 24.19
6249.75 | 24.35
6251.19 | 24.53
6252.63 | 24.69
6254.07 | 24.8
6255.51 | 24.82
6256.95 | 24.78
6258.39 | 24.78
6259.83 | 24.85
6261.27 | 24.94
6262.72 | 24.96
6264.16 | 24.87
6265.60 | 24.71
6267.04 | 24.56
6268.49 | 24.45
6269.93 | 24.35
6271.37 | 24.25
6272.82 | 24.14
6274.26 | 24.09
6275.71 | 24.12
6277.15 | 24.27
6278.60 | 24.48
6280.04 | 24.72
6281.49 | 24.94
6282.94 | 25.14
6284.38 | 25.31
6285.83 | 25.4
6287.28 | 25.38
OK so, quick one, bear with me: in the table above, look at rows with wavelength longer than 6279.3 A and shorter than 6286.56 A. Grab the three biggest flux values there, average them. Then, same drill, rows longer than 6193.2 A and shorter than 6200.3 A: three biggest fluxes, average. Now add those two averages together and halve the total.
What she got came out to 24.6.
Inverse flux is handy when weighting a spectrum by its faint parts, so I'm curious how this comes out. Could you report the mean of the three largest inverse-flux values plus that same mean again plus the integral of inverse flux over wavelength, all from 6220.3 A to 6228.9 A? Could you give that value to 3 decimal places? 0.435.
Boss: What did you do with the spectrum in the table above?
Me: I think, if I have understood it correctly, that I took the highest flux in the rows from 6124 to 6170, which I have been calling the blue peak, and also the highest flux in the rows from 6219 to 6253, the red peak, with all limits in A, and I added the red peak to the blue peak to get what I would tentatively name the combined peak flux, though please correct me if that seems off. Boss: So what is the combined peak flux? 50.0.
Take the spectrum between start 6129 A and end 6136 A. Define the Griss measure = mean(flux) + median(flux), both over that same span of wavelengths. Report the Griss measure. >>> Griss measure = 49.4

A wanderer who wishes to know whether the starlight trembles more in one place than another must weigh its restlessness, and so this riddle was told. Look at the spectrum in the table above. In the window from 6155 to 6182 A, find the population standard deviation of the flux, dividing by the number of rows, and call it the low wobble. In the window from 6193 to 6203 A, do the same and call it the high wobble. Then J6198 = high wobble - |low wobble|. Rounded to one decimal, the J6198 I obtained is -0.1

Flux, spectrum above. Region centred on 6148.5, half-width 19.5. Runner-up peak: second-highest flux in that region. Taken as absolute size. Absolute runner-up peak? 25.2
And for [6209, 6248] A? 24.6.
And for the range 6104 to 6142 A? 24.9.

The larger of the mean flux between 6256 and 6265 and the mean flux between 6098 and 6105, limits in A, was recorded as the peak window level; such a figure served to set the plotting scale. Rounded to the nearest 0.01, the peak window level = 24.86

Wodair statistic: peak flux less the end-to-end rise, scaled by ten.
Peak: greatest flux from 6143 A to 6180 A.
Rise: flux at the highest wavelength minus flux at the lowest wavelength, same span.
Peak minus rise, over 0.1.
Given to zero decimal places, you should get 254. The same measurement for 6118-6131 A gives 233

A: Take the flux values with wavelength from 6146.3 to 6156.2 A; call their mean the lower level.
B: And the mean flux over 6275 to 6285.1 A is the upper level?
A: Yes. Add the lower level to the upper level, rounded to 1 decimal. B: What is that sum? 48.4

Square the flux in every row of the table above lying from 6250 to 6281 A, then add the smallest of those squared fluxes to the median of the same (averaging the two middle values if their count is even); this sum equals 1190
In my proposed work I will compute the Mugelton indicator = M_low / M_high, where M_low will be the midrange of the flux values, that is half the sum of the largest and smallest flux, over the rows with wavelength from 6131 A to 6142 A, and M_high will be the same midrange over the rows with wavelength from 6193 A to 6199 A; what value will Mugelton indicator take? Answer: 1.04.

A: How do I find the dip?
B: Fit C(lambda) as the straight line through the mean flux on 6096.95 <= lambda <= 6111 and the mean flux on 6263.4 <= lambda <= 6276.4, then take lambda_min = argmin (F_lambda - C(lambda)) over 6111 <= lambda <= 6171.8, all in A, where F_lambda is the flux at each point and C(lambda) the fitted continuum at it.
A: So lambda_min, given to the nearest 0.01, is 6113.12 A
